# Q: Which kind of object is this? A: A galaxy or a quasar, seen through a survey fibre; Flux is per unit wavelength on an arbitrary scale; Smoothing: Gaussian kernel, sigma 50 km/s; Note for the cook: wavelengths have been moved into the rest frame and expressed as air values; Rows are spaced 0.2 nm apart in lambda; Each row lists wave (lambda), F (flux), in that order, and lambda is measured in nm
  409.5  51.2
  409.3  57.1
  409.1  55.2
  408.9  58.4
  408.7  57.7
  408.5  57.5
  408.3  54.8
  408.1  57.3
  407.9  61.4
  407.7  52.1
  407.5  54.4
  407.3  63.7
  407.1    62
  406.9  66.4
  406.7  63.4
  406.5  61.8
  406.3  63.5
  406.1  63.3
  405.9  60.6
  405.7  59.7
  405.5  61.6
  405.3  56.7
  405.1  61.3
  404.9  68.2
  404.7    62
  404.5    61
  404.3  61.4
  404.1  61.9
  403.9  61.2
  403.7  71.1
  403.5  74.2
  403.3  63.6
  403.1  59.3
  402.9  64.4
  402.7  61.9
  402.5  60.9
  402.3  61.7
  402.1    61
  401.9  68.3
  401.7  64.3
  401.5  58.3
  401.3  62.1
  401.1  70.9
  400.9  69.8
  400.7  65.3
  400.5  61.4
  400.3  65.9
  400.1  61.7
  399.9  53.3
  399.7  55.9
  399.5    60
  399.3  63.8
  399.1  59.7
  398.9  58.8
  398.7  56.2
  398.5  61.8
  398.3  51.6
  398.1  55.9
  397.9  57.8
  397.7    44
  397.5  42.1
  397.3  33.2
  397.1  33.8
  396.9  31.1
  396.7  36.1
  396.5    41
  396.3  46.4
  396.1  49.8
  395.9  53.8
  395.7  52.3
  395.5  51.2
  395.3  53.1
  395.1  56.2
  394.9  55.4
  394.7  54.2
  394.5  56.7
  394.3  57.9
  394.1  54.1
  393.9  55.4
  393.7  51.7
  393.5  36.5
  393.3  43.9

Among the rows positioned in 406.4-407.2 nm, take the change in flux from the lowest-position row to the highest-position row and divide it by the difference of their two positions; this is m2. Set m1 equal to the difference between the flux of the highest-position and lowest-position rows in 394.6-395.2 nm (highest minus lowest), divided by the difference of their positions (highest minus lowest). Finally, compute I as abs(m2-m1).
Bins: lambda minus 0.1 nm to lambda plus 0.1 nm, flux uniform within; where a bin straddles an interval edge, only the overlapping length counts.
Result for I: 4.7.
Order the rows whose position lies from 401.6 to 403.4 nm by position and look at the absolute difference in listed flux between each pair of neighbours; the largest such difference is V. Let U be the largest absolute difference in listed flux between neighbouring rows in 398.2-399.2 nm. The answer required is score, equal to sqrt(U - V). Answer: 1.7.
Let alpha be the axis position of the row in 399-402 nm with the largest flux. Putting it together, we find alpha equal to 401.1 nm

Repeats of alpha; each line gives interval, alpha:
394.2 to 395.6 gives 394.3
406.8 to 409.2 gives 406.9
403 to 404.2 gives 403.5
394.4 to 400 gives 399.3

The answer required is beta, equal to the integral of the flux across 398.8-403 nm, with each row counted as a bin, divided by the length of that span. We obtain 62.4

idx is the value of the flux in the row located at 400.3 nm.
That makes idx 65.9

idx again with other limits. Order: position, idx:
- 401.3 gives 62.1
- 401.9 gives 68.3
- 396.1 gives 49.8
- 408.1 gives 57.3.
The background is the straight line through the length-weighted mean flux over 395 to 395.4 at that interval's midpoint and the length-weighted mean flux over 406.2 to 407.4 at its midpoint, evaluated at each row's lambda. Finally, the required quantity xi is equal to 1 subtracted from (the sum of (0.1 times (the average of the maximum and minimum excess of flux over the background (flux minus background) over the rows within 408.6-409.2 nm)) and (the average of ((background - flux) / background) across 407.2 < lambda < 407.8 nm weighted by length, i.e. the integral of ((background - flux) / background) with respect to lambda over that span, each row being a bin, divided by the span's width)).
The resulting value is -1.72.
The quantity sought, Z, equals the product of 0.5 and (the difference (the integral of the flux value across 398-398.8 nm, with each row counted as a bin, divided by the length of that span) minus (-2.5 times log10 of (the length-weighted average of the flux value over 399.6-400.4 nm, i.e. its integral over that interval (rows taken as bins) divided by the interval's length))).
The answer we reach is 30.4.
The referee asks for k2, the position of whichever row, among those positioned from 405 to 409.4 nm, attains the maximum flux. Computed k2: 406.9 nm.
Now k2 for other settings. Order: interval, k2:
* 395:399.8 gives 399.3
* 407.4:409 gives 407.9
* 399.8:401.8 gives 401.1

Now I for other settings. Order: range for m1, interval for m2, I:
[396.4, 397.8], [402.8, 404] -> 5.7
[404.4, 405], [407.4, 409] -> 15.1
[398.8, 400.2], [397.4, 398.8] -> 9.3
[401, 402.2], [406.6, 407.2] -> 6.4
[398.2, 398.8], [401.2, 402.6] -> 12.5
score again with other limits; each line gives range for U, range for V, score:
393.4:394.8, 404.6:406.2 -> 2.9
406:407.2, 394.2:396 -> 1.1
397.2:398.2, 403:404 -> 1.8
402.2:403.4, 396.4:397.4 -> 0.3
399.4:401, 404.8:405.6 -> 1.2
